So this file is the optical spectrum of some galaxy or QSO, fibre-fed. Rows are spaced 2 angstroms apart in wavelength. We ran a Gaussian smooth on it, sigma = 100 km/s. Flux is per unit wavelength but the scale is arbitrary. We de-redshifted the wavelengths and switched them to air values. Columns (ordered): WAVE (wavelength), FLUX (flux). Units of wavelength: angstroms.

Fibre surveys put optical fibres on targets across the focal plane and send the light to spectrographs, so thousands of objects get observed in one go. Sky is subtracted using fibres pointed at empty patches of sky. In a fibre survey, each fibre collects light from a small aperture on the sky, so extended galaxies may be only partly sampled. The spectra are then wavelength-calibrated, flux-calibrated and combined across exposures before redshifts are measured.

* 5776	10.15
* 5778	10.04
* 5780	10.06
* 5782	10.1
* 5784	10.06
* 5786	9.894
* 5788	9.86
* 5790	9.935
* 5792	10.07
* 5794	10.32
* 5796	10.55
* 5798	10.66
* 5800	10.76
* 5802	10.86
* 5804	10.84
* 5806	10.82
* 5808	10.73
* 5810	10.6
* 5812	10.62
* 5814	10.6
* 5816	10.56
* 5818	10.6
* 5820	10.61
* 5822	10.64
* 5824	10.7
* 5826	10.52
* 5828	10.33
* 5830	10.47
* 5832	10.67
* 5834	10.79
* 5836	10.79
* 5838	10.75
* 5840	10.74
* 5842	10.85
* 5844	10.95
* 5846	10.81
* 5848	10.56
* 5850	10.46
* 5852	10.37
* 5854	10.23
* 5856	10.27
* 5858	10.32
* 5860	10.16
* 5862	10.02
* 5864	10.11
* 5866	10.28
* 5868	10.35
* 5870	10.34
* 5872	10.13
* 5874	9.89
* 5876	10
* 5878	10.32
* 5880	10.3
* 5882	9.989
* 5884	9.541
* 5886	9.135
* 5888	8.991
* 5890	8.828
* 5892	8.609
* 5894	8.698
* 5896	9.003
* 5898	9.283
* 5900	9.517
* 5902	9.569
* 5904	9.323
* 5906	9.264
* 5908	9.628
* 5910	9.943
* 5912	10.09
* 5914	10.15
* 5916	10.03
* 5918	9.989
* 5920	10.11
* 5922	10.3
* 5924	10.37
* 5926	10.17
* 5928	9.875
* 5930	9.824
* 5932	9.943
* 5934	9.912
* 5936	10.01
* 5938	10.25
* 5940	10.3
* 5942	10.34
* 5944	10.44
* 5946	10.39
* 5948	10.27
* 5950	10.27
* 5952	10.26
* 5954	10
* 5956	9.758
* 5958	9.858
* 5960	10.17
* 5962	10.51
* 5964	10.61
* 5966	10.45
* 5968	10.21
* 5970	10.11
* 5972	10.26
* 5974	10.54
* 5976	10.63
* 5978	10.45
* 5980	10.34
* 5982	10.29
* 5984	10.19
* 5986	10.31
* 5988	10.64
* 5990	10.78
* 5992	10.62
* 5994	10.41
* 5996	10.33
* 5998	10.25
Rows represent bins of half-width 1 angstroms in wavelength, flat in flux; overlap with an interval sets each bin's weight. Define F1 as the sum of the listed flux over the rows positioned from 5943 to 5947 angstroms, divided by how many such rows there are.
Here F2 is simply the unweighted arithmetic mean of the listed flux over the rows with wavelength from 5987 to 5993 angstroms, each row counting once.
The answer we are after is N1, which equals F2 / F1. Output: 1.025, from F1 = 10.4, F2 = 10.68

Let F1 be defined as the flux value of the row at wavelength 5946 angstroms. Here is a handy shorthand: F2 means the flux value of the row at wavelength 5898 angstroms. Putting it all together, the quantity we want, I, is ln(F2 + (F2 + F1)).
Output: 3.37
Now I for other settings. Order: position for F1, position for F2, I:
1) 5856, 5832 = 3.45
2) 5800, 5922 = 3.45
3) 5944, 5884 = 3.39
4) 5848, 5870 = 3.44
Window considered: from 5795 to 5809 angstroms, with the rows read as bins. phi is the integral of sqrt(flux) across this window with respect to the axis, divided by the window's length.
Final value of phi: 3.28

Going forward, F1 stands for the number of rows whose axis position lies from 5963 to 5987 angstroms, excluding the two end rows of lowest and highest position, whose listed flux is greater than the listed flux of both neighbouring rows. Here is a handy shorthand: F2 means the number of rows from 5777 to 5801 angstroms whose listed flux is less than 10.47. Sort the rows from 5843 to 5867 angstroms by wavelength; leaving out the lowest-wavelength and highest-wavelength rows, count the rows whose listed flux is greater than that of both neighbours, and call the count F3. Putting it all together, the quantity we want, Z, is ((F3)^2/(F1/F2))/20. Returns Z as 0.450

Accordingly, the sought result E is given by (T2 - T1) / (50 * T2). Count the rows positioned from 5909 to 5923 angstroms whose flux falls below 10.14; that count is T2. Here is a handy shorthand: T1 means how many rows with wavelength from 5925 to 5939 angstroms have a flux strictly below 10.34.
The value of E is -0.008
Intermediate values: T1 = 7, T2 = 5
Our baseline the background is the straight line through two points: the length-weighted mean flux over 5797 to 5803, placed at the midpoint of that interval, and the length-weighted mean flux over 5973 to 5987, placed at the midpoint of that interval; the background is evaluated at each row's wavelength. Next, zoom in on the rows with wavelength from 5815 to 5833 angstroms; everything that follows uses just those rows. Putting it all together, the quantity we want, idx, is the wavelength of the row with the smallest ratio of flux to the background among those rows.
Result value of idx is 5828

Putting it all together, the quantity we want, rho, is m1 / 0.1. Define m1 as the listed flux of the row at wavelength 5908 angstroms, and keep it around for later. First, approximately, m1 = 9.628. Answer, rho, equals 96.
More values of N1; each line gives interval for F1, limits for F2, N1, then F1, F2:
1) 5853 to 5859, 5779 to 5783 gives 0.981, 10.3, 10.08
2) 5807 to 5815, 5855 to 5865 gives 0.957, 10.6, 10.18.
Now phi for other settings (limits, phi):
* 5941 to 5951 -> 3.22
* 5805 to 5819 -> 3.26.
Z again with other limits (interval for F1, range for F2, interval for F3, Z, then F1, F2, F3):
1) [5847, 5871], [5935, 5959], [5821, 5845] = 0.300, 2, 12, 1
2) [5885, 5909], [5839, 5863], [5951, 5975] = 0.350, 1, 7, 1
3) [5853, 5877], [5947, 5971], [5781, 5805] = 0.250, 2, 10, 1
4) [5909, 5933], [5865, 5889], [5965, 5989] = 0.300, 2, 12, 1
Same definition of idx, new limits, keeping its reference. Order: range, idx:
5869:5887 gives 5886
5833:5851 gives 5850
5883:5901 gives 5892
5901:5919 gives 5906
